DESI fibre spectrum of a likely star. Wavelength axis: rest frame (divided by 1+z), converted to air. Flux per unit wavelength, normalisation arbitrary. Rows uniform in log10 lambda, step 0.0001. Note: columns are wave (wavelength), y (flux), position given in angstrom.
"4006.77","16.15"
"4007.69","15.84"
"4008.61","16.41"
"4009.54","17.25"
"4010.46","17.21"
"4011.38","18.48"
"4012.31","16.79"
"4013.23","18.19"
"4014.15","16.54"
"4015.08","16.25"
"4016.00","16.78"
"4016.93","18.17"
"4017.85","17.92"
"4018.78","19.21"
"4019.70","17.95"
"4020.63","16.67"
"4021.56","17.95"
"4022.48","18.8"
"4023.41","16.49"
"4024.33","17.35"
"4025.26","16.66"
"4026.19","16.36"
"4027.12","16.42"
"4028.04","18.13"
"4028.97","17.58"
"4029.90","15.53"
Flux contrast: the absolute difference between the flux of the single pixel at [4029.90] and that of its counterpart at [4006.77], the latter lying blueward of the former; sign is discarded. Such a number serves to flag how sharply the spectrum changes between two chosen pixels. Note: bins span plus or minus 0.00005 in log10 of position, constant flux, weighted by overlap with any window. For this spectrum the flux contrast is 0.62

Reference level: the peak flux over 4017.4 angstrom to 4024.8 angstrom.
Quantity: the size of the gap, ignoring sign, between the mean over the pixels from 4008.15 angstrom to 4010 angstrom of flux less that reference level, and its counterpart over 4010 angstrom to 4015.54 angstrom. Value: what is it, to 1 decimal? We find 0.4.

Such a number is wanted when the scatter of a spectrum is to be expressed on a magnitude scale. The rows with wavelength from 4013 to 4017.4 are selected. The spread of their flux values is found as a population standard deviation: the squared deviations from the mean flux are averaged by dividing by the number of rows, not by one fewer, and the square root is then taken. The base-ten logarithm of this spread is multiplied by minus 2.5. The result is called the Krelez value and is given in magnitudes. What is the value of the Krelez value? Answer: 0.20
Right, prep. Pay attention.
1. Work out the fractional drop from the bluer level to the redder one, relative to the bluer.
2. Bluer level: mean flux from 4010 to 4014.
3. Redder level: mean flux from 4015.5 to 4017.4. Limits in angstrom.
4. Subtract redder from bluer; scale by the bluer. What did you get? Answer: 0.01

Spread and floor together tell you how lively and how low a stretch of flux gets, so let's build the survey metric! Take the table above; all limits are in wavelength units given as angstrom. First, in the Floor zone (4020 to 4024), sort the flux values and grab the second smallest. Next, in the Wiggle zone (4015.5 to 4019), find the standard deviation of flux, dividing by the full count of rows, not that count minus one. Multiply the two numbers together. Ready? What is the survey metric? 14.4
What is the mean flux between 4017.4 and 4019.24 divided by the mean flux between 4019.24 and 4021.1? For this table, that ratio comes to 1.07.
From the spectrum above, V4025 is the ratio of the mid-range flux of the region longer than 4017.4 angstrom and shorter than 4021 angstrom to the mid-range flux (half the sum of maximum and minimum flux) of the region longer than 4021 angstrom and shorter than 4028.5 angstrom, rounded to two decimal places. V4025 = 1.02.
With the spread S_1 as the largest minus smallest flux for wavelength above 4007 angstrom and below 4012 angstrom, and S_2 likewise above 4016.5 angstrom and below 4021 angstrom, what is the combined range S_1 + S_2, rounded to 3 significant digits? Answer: 5.18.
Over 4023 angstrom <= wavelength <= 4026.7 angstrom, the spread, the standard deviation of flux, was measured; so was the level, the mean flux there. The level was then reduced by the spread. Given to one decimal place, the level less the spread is 16.3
